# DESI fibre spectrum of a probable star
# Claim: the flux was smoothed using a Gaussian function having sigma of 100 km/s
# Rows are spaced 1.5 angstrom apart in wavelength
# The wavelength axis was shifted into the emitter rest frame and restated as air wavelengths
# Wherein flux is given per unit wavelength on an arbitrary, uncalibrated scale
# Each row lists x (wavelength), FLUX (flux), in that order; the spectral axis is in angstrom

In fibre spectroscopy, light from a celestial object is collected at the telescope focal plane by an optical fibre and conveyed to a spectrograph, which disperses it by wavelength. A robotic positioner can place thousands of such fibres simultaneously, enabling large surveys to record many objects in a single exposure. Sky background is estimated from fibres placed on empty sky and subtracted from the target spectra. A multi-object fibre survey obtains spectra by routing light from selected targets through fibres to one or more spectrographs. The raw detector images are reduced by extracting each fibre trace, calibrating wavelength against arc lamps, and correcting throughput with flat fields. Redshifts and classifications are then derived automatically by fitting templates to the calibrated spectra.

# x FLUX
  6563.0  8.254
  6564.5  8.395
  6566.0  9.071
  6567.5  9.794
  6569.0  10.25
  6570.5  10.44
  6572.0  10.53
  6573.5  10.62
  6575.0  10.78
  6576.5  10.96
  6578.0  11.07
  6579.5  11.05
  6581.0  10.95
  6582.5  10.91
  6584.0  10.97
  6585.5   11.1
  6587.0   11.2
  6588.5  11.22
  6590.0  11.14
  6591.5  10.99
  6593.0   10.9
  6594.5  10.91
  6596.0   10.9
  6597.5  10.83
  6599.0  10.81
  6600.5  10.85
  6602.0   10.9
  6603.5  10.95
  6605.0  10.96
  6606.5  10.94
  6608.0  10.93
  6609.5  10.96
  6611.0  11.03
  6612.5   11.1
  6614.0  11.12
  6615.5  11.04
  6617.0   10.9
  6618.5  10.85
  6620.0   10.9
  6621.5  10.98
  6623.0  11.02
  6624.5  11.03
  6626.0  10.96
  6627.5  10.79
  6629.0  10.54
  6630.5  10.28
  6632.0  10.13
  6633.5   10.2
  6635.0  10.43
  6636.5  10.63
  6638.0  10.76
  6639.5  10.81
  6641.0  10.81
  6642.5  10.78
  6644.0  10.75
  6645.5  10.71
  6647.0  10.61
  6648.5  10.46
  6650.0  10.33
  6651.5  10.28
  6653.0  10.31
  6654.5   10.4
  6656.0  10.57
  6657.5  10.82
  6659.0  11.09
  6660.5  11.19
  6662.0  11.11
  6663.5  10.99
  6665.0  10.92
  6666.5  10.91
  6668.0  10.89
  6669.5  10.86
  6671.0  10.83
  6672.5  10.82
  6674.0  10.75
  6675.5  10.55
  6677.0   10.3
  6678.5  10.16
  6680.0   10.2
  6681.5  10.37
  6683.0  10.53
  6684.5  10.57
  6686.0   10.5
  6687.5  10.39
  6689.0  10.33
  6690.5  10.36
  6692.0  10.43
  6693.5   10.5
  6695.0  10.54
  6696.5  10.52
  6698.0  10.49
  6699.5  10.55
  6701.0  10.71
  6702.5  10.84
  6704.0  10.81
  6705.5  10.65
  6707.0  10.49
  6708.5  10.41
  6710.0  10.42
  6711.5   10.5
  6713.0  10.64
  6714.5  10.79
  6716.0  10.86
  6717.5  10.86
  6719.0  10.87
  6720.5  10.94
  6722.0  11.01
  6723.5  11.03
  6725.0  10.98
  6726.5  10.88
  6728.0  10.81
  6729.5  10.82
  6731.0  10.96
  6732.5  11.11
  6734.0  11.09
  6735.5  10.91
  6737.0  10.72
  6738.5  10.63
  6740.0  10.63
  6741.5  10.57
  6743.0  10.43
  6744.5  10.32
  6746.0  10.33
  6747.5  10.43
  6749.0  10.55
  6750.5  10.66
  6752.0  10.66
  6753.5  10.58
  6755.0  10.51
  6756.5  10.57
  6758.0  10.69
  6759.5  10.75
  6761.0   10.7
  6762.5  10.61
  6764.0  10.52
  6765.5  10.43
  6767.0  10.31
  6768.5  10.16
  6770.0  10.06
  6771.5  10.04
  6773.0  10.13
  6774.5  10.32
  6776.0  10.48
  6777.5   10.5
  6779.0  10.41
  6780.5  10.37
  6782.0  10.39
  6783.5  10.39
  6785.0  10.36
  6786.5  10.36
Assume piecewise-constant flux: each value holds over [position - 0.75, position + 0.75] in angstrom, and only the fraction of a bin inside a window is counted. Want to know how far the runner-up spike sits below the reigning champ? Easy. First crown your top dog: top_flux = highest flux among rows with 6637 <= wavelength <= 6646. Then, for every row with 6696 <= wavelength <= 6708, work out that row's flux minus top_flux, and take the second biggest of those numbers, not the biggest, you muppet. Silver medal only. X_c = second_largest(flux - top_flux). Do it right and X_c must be 0.0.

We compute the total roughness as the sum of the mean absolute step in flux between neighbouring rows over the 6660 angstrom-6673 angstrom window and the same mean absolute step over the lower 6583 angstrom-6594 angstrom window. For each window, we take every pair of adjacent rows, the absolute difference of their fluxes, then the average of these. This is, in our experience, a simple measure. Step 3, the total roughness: 0.14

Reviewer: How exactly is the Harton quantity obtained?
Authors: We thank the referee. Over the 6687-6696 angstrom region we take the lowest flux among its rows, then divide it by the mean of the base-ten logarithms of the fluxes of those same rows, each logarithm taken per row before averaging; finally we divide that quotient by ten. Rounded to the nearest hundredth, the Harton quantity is 1.01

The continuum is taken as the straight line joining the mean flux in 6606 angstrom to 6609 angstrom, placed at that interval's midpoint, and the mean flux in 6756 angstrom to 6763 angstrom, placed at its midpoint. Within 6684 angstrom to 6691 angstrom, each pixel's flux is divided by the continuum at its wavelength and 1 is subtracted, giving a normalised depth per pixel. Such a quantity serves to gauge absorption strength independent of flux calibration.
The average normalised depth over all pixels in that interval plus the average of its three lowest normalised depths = -0.07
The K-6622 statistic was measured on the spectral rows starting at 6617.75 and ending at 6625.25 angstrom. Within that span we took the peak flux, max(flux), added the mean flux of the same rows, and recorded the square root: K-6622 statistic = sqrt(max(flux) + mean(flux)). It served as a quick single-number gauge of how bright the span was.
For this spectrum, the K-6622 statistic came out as 4.69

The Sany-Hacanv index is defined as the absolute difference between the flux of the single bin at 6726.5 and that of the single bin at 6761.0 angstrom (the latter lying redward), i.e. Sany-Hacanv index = 0.2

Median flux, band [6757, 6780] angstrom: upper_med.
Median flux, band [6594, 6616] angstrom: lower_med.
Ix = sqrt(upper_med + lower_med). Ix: 4.62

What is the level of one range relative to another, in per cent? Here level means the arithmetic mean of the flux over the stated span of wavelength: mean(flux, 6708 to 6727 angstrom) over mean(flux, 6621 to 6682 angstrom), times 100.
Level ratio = 101.1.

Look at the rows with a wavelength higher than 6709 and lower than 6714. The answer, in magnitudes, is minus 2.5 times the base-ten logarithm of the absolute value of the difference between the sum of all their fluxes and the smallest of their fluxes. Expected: -3.31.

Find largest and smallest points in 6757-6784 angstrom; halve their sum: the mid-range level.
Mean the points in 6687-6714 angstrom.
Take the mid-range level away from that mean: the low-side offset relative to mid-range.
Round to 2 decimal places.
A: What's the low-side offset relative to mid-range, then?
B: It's 0.14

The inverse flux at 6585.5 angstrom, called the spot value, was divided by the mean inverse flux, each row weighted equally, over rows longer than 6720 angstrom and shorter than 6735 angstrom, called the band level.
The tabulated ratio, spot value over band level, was 0.99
